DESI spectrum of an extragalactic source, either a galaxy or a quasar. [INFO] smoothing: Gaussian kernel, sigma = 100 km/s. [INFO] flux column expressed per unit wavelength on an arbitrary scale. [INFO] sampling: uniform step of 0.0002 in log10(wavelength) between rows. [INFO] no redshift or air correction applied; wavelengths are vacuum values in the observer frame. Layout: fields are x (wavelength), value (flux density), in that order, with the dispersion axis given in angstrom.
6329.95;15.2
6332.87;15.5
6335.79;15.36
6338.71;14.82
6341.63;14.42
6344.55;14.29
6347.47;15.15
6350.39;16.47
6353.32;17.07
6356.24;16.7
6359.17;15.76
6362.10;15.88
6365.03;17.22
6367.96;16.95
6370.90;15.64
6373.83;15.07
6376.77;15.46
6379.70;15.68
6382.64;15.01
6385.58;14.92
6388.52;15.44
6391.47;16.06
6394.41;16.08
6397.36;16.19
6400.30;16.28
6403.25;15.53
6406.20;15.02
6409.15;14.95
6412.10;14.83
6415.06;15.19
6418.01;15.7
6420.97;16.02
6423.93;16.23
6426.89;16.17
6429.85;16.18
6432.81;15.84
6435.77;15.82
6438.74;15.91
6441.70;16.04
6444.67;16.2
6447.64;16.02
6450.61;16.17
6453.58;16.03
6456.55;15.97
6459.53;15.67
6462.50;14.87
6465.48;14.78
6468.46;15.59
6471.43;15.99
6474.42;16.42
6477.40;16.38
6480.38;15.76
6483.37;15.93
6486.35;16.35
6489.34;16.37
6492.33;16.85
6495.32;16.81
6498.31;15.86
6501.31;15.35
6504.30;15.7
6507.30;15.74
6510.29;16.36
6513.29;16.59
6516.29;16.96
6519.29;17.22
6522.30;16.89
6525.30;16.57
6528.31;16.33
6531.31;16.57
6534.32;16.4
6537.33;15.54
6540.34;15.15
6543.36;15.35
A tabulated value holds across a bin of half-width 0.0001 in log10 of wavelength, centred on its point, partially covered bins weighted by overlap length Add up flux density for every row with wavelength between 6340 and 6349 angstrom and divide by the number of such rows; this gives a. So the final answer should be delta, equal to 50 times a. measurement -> 731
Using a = 14.6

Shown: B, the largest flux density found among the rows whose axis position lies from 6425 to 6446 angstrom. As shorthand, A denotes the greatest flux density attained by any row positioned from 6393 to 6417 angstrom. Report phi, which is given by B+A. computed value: 32.5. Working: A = 16.28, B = 16.2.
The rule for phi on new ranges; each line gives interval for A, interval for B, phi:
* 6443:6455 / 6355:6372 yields 33.4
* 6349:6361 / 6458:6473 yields 33.1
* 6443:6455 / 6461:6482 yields 32.6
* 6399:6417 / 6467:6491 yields 32.7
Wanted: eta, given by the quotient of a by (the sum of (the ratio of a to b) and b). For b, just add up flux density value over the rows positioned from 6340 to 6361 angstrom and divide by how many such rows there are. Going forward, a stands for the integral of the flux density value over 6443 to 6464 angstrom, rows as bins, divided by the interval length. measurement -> 0.95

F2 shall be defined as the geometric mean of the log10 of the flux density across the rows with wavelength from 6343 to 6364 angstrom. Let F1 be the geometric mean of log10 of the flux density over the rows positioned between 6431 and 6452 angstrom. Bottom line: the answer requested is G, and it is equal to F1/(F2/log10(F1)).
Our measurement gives 0.081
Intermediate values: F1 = 1.20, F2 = 1.20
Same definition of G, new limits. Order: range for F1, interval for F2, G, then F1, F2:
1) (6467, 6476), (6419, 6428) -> 0.080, 1.20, 1.21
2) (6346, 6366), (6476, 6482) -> 0.084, 1.21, 1.21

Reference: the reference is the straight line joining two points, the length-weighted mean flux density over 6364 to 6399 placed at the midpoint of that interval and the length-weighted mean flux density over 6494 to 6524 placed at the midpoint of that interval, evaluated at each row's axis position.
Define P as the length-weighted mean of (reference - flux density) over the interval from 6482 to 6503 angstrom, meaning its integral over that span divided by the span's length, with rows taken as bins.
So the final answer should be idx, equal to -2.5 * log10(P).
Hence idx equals 3.0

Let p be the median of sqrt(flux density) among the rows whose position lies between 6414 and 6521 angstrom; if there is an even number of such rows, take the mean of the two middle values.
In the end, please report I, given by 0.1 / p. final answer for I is 0.0250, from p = 4.00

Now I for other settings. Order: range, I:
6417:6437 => 0.0250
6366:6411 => 0.0254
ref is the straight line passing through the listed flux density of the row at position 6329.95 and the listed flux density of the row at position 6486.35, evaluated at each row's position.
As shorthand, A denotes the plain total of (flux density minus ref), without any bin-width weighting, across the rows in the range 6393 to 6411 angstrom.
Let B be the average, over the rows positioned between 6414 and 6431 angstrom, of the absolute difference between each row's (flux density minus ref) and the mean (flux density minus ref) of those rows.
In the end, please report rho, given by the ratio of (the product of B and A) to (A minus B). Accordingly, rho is 0.2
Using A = -0.3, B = 0.28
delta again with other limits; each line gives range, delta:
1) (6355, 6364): 806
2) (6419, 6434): 804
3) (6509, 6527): 838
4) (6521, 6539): 819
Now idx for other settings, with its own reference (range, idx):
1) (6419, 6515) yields 1.9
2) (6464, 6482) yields 1.1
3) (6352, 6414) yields 4.7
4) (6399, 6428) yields 1.1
